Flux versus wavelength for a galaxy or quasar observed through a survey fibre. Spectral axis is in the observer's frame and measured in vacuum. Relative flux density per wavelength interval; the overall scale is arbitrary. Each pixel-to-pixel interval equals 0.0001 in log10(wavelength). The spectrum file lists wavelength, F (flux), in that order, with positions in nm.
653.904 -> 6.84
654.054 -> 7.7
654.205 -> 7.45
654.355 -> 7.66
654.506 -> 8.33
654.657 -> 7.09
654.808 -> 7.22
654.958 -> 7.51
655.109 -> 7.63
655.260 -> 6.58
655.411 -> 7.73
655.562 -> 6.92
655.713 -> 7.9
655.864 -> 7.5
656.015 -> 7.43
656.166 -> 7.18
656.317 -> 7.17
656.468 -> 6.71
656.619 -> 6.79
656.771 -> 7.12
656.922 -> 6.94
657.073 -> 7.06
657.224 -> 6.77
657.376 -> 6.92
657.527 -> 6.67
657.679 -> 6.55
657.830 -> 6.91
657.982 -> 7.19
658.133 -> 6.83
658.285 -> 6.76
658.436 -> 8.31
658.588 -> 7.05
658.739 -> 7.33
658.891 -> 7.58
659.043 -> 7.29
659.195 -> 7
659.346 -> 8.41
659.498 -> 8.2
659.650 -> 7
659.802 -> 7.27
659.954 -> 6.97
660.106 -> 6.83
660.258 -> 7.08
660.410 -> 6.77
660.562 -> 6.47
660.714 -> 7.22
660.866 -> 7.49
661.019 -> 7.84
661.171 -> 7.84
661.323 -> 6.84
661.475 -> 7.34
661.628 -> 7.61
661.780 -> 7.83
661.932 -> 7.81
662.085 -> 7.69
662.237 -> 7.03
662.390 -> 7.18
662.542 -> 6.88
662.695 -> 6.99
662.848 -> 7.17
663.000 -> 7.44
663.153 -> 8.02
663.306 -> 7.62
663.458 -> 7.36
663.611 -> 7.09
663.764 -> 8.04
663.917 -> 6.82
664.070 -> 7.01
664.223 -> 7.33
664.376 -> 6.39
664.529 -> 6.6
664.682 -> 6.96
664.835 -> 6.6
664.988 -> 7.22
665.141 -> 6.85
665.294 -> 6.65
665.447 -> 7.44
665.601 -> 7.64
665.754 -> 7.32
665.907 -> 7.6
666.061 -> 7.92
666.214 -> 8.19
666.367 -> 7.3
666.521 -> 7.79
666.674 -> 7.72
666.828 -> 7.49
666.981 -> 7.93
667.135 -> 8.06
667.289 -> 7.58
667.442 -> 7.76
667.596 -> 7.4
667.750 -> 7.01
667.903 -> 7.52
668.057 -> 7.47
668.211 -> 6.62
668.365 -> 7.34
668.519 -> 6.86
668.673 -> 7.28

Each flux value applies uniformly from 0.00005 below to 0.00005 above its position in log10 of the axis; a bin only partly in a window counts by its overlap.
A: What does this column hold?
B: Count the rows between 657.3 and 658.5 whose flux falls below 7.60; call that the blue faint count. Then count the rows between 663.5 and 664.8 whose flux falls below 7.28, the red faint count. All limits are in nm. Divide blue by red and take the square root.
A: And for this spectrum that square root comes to 1.08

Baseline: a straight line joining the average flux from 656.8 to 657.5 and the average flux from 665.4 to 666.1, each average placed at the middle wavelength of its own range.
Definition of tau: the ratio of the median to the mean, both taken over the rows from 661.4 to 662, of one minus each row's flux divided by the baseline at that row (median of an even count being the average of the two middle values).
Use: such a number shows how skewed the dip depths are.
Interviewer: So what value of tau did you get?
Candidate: 1.15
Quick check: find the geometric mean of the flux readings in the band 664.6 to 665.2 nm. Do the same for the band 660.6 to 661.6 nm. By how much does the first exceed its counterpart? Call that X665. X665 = -0.52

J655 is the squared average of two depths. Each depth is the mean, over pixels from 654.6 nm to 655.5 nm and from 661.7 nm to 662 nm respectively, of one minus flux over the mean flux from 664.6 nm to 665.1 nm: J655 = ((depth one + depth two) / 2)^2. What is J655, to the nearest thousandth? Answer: 0.008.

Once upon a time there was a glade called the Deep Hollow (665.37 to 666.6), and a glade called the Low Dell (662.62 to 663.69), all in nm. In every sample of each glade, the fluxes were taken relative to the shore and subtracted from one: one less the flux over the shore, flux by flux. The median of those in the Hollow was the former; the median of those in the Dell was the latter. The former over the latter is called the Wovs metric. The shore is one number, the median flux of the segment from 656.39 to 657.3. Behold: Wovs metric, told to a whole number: 2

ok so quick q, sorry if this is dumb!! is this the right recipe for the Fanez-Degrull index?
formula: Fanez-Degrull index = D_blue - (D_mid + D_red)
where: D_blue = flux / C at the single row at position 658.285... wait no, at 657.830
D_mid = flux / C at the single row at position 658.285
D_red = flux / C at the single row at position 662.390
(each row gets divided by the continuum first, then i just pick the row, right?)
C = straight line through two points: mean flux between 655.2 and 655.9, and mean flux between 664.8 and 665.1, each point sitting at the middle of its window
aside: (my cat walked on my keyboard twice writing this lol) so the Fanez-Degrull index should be -1.00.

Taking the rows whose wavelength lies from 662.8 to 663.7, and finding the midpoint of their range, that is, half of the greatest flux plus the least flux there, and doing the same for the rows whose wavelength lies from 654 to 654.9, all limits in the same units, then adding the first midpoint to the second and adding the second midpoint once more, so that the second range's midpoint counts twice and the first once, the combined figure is 23.0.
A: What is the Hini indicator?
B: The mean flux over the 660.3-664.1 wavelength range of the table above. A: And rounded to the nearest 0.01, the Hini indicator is 7.34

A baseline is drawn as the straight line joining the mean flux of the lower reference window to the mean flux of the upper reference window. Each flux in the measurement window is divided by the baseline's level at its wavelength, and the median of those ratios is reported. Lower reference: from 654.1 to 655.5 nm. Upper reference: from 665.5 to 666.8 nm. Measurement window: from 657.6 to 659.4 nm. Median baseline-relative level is 0.95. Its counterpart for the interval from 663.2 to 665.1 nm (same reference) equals 0.92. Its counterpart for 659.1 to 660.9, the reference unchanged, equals 0.93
